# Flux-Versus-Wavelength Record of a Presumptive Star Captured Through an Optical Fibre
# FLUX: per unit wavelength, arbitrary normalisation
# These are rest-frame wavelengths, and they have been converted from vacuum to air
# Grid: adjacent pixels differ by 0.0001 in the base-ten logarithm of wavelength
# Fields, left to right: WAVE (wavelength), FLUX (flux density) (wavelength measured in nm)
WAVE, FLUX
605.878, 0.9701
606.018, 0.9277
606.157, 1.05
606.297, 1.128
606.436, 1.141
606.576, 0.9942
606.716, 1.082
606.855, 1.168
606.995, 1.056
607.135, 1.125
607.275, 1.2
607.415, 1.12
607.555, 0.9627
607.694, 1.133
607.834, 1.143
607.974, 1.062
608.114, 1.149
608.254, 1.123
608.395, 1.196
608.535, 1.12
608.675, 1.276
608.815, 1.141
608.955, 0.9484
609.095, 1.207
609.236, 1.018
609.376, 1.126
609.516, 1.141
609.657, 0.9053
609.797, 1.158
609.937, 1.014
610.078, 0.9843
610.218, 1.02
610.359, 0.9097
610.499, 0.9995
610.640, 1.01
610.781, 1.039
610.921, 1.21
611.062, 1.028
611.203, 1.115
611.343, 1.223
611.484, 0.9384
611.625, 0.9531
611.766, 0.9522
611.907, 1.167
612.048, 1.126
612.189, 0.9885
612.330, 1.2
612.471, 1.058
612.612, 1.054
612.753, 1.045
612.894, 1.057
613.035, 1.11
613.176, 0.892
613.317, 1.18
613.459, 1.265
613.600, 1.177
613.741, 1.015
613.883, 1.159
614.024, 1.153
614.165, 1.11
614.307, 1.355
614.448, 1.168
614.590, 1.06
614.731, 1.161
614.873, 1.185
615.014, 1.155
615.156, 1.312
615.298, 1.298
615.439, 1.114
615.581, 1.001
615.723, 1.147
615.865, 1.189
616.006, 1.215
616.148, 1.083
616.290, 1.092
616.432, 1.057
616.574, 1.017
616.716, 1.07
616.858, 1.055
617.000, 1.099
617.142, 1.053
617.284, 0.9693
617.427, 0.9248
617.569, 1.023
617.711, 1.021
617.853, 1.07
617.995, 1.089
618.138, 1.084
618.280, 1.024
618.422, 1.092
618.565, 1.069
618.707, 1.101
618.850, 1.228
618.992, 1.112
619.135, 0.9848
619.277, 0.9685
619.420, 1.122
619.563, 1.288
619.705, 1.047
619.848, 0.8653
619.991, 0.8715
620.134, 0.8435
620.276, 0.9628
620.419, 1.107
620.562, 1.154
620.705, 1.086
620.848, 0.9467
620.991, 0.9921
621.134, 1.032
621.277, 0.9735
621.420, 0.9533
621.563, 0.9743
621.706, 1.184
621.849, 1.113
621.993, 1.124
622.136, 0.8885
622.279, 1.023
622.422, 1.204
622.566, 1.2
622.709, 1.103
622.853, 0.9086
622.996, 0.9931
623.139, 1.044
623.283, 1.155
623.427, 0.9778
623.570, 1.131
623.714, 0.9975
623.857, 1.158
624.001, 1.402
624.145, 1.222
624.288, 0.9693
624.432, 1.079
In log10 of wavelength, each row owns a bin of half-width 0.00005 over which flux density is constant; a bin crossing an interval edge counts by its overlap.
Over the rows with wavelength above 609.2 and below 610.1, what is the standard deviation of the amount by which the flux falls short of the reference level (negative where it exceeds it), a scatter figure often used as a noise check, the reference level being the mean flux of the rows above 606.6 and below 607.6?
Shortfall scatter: 0.09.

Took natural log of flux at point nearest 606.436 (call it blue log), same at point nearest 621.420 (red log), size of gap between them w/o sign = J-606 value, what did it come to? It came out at 0.18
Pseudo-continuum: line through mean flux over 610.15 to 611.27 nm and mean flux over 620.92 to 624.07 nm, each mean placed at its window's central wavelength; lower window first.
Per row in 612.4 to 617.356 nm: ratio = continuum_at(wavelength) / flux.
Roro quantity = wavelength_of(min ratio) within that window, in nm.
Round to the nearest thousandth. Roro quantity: 614.307 nm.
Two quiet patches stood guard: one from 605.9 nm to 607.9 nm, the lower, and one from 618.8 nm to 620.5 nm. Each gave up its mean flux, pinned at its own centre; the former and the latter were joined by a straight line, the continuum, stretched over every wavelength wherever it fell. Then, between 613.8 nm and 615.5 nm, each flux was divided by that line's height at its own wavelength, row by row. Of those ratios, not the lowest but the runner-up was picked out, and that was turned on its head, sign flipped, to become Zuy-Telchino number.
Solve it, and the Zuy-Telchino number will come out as -1.05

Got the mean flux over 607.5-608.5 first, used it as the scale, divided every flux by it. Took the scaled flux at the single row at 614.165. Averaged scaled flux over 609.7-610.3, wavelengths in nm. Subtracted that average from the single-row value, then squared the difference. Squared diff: 0.004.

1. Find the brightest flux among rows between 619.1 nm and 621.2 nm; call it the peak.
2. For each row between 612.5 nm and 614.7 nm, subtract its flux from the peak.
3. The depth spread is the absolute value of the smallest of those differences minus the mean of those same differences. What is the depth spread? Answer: 0.235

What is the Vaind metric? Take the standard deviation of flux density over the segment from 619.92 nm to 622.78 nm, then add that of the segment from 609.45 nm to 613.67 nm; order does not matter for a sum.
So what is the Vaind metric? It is 0.21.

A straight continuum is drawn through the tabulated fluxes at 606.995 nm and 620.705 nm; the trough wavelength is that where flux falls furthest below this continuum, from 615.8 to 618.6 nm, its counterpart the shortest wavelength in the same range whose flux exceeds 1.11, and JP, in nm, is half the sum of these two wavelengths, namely 616.65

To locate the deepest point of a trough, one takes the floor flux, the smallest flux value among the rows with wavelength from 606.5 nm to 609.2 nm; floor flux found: 0.9484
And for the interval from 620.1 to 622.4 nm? 0.8435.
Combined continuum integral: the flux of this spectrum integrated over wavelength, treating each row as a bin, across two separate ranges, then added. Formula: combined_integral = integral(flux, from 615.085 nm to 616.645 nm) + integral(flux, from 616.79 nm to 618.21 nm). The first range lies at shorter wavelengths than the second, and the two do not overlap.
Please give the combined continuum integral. 3.3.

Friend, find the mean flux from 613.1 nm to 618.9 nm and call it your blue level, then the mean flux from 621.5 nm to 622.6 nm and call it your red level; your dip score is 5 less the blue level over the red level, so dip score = 3.98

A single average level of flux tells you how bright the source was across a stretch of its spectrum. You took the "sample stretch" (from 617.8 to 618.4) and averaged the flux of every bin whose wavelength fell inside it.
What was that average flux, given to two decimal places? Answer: 1.07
